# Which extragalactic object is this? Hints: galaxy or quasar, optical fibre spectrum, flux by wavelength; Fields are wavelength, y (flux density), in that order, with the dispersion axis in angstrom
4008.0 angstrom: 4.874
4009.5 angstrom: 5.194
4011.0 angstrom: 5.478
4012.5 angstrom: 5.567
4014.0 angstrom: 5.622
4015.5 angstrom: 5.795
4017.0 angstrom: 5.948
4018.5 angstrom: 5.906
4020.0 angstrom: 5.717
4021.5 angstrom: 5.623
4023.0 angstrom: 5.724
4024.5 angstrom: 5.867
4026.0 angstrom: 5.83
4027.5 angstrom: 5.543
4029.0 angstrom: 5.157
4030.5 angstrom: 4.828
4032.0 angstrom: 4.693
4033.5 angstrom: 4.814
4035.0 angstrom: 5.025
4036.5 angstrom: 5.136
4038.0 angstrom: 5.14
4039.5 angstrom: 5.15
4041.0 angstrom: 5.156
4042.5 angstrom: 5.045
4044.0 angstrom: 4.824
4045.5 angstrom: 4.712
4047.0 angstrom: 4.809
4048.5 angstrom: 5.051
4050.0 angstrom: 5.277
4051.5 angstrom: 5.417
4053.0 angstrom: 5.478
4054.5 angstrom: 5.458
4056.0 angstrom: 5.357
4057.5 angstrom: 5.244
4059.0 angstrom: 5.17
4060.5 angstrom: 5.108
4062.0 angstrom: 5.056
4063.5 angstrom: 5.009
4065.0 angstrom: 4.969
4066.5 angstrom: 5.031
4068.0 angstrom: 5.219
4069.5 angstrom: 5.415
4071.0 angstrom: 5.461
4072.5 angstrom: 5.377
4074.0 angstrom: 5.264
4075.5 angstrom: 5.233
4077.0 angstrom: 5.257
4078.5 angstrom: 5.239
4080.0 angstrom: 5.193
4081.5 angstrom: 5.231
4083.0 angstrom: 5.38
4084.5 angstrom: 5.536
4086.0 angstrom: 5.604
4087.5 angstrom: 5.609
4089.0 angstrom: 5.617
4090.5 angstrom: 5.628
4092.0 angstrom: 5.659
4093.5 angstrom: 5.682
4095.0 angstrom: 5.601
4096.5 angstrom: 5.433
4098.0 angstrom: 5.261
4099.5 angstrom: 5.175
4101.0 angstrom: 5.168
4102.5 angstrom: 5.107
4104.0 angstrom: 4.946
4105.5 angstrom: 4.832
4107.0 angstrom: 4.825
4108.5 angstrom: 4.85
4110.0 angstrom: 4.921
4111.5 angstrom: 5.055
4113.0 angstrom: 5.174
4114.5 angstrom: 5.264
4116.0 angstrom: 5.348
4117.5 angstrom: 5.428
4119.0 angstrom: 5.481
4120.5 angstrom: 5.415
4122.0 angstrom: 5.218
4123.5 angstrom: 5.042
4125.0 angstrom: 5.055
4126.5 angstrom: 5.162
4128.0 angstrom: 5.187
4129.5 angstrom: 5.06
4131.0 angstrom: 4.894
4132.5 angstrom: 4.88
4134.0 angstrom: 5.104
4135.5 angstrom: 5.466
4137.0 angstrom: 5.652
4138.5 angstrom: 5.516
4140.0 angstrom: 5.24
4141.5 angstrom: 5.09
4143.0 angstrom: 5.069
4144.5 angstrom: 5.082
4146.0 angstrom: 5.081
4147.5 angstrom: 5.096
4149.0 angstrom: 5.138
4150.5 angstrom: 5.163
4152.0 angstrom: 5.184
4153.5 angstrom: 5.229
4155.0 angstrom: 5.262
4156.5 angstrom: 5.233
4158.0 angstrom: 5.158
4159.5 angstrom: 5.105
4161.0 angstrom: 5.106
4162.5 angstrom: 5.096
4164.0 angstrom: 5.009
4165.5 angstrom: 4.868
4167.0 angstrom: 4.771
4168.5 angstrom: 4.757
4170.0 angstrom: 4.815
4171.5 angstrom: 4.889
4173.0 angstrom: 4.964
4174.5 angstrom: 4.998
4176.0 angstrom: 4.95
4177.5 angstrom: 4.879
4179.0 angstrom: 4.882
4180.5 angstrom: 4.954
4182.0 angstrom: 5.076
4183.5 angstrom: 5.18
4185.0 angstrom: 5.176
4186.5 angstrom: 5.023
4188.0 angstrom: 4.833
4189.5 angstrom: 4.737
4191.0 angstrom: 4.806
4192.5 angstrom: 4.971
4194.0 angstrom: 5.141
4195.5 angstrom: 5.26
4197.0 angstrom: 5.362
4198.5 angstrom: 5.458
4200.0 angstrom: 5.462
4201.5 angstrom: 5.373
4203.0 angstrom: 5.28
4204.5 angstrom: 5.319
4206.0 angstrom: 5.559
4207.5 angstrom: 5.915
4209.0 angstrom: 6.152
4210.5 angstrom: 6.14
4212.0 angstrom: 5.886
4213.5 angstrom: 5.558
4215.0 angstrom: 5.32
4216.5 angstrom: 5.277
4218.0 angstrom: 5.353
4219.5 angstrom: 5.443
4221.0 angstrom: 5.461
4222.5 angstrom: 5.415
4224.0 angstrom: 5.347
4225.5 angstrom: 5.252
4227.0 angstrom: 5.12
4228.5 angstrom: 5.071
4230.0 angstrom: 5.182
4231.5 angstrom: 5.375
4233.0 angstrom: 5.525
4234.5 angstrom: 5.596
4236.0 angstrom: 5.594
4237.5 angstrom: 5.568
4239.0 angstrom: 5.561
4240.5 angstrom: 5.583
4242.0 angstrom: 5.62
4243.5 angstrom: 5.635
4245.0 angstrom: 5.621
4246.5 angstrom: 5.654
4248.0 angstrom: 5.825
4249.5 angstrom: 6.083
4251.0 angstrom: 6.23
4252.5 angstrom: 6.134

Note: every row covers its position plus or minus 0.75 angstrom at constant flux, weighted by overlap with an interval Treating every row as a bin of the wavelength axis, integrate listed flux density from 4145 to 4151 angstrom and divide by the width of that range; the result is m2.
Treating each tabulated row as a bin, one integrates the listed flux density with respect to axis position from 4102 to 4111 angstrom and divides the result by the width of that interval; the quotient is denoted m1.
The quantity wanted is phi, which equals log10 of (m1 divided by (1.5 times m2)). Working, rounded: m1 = 4.91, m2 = 5.1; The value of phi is -0.19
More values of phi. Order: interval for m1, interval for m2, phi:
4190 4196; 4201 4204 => -0.20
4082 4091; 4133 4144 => -0.16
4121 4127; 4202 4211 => -0.22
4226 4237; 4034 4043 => -0.16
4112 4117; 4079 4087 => -0.19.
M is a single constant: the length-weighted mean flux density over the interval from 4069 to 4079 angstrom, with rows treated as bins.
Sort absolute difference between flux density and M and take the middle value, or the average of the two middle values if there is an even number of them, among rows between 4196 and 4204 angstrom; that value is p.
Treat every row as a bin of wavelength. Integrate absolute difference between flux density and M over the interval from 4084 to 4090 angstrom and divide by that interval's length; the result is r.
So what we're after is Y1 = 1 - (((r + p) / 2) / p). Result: -2.1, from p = 0.05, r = 0.27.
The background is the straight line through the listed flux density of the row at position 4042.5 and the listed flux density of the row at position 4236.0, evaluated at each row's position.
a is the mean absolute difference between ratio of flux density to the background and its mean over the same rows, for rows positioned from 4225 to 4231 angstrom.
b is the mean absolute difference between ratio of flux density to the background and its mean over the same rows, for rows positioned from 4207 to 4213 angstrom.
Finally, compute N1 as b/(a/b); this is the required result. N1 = 0.045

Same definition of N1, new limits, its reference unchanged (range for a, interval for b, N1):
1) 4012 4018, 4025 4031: 0.183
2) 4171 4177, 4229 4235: 0.106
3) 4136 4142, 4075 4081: 0.000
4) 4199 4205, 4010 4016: 0.027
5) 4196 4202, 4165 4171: 0.006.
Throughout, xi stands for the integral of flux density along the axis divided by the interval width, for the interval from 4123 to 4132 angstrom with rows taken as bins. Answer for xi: 5.06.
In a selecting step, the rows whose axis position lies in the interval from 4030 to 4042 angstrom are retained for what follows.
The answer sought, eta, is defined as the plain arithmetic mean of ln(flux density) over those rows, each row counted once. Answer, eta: 1.61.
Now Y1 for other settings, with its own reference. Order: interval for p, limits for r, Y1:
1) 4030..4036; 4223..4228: 0.4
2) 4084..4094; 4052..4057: 0.3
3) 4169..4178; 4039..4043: 0.2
